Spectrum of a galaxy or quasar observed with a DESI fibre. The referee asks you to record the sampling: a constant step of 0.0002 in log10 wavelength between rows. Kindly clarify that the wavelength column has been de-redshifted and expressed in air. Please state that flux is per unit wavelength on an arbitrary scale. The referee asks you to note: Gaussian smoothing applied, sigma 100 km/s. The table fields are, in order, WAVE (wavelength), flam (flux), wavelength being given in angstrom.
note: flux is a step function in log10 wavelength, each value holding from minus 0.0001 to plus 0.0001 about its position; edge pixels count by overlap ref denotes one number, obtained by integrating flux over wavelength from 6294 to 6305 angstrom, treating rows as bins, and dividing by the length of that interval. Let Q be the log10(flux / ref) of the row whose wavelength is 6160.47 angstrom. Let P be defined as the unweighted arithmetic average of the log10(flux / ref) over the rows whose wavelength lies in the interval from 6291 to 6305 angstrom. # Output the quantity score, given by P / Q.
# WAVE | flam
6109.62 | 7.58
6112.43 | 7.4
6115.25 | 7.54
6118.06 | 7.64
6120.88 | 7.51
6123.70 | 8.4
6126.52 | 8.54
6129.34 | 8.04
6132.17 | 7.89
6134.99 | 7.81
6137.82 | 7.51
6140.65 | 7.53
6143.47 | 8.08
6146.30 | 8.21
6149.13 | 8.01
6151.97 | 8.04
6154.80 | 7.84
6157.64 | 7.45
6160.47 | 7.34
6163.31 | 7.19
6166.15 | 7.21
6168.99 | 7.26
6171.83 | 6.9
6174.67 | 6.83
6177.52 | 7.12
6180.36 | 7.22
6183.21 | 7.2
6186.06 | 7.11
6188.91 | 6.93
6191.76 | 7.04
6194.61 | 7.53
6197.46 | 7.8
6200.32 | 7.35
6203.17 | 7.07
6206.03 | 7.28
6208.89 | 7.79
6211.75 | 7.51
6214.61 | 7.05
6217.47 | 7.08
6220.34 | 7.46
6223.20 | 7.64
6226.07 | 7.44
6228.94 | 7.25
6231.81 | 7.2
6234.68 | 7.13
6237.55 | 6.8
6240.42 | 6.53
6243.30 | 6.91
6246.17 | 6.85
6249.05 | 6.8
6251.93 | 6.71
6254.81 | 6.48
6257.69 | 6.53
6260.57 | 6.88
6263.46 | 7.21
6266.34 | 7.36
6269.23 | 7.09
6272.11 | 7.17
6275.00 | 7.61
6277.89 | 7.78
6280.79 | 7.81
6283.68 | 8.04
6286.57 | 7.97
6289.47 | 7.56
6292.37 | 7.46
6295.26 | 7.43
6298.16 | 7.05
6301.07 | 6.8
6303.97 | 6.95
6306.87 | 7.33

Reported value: 0.3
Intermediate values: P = 0.005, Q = 0.02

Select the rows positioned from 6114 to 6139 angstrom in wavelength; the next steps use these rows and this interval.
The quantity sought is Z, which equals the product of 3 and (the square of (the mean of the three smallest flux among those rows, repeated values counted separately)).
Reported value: 170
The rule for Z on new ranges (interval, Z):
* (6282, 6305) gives 144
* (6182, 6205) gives 148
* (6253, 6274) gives 132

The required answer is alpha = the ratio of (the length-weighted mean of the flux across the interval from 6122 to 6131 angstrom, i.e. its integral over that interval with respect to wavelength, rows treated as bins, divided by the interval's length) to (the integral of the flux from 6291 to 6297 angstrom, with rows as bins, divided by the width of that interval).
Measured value 1.11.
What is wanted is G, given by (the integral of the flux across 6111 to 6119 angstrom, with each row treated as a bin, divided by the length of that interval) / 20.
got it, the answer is 0.376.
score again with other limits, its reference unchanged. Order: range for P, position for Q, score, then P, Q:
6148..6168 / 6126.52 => 0.4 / 0.031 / 0.08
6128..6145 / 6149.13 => 0.8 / 0.044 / 0.06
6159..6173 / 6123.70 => 0.1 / 0.008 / 0.08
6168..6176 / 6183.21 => -0.4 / -0.004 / 0.01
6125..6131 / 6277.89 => 1.6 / 0.070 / 0.04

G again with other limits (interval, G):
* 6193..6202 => 0.377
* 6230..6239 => 0.353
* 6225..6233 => 0.365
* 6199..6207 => 0.362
